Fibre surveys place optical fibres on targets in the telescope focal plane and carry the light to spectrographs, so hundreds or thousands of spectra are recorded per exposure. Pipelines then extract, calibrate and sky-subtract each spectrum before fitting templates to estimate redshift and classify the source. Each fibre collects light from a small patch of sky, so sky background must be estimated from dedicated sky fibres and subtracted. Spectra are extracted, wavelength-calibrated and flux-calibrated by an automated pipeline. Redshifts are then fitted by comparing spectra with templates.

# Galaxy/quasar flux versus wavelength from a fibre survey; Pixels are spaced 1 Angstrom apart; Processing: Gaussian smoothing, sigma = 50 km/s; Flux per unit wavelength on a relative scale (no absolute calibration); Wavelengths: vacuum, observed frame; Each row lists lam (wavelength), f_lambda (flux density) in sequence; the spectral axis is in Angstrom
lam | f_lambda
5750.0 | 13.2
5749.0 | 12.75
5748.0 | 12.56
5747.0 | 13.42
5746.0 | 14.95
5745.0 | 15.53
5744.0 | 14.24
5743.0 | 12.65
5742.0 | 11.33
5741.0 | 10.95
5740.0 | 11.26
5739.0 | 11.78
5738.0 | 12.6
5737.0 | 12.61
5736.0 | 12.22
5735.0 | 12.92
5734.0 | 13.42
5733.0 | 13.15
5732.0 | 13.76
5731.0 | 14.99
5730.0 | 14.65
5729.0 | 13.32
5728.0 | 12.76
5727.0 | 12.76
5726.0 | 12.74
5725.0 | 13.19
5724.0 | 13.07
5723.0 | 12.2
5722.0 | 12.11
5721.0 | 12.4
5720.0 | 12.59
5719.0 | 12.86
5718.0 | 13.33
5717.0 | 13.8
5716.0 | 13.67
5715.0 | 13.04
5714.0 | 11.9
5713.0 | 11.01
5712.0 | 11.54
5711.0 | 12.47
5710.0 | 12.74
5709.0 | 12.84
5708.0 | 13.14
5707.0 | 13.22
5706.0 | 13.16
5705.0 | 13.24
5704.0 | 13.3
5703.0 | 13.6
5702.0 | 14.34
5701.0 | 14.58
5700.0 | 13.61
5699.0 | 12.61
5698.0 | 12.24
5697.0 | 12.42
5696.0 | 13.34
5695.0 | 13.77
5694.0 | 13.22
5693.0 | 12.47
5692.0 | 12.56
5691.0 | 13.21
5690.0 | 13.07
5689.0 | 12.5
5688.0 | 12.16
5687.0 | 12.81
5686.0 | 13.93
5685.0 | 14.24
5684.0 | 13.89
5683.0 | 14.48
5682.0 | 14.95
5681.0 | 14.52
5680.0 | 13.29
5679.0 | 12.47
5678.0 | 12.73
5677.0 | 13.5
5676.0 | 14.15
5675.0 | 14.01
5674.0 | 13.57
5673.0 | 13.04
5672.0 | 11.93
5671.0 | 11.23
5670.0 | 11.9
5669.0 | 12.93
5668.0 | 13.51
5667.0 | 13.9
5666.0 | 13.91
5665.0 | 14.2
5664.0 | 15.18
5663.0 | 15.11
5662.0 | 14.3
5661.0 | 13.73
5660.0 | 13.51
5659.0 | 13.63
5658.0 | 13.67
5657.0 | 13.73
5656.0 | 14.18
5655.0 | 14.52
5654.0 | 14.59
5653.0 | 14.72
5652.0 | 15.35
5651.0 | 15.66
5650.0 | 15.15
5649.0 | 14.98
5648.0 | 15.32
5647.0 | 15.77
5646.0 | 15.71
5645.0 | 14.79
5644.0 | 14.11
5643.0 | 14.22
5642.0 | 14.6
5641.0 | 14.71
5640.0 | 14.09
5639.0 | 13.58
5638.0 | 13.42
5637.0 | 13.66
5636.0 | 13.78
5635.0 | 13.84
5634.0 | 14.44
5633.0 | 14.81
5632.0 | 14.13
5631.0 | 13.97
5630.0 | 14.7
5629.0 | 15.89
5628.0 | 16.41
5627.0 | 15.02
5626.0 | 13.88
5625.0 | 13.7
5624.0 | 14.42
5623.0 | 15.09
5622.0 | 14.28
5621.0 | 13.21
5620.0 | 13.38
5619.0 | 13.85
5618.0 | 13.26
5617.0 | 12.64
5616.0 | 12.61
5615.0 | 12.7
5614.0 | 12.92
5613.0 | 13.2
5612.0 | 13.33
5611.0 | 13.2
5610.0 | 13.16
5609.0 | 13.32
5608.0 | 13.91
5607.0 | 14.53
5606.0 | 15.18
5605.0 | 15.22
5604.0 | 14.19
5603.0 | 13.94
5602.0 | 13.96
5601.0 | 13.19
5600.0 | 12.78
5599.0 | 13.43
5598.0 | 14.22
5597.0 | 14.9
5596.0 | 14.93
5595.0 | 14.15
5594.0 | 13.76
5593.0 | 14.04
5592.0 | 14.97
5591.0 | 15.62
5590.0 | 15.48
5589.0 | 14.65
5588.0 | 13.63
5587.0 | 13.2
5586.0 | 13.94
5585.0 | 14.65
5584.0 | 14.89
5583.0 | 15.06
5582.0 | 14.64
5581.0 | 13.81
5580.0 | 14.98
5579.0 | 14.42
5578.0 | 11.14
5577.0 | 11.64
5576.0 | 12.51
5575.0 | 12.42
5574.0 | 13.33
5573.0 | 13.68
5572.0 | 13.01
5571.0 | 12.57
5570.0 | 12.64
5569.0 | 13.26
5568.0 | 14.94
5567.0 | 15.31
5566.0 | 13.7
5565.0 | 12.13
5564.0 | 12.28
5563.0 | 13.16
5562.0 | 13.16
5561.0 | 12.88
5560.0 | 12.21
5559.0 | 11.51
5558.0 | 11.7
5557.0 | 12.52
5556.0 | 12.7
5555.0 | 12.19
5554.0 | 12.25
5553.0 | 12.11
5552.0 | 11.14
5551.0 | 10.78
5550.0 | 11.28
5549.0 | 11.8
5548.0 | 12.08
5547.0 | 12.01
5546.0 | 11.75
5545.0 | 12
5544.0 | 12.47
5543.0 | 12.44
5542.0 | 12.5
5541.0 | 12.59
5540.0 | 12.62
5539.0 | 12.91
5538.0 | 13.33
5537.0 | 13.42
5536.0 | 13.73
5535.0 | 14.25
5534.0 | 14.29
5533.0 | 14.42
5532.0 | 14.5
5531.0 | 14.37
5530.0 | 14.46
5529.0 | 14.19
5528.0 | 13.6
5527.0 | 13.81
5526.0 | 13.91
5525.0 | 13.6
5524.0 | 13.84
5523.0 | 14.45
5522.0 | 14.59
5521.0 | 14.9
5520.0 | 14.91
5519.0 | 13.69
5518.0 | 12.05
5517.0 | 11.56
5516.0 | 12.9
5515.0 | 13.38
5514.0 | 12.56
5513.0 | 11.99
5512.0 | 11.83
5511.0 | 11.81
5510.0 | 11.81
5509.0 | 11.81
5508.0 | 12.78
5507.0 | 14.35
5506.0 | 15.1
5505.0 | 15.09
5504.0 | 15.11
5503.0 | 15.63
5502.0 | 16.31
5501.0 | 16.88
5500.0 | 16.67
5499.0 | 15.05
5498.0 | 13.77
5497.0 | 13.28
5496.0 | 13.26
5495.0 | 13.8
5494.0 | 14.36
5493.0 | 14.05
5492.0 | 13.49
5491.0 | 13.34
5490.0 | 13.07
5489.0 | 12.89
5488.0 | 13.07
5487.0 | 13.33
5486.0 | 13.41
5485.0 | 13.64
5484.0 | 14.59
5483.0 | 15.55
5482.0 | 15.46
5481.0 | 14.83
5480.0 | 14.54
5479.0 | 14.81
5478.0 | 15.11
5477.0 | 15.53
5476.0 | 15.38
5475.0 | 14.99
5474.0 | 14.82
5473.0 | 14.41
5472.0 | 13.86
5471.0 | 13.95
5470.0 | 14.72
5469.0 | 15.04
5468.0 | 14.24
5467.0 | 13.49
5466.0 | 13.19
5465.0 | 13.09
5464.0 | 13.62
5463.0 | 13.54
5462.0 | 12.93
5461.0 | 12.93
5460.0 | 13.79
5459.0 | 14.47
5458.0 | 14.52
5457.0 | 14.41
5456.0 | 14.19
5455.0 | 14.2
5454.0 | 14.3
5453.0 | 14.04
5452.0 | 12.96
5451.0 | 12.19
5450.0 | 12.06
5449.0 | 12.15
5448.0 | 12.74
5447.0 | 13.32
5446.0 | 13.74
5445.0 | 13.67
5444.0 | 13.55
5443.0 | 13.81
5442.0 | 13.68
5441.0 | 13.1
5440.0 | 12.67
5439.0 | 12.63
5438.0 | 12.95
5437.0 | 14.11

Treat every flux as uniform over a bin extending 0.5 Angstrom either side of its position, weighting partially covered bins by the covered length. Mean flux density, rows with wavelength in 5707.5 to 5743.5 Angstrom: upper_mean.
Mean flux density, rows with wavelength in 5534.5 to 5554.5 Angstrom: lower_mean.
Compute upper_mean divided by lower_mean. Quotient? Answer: 1.03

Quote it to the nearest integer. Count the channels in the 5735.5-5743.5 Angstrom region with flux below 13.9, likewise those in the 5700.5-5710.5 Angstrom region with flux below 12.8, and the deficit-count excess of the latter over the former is -7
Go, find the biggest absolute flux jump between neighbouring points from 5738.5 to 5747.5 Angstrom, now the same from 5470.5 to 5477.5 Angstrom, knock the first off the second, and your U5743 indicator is -1.0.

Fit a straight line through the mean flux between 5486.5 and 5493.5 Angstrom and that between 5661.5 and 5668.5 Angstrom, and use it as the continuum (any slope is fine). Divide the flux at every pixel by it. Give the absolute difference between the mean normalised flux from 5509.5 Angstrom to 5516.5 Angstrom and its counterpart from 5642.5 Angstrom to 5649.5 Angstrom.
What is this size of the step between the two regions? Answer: 0.14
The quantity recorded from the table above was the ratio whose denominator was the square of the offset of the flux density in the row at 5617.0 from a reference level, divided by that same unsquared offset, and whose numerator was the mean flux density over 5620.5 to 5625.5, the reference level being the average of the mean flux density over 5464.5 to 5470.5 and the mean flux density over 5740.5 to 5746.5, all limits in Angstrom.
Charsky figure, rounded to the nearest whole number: -14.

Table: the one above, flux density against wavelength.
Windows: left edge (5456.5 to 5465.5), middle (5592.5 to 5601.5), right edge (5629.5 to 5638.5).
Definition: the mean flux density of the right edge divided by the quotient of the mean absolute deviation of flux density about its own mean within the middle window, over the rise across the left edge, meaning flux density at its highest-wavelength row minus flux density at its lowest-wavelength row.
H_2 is -33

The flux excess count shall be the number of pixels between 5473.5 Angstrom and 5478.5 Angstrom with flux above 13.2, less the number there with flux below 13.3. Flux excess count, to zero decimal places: 5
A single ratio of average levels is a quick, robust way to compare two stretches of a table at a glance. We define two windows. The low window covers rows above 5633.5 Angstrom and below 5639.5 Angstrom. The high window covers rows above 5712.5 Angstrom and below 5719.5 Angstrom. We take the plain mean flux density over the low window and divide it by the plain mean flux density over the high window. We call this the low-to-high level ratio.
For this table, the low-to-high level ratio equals 1.08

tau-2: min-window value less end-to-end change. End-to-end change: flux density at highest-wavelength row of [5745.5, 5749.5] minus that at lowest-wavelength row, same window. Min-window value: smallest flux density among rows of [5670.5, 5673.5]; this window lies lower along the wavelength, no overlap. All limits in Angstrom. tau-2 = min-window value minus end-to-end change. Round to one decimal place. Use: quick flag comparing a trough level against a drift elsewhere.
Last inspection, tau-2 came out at 13.4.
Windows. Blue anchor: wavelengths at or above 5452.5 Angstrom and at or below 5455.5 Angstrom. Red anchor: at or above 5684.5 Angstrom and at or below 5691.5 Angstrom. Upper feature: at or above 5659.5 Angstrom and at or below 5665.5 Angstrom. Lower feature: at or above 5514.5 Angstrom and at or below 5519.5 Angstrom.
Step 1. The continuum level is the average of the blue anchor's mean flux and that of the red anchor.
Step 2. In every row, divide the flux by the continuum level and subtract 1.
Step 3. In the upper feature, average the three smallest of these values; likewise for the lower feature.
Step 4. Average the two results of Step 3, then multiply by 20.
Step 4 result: -1.0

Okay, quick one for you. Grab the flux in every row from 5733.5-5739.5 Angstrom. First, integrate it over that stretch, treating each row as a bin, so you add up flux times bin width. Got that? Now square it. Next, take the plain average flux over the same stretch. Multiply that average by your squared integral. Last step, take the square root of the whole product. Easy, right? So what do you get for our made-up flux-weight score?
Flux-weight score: 268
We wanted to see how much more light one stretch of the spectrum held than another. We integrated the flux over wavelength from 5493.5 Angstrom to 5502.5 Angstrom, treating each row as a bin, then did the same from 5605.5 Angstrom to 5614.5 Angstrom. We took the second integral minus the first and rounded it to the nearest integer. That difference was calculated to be -11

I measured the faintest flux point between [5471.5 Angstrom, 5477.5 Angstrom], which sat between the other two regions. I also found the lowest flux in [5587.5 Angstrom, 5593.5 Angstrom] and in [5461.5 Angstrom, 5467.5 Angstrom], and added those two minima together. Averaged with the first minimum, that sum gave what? 20.2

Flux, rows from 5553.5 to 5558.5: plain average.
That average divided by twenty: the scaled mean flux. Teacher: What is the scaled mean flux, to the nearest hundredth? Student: 0.61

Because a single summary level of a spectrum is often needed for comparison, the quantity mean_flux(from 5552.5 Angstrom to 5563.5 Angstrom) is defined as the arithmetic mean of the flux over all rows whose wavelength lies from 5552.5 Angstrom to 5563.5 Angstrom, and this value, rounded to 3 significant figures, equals 12.4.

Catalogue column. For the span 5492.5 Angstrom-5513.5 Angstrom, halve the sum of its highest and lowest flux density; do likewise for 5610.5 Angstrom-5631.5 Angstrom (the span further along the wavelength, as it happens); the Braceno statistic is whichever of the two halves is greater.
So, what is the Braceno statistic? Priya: 14.5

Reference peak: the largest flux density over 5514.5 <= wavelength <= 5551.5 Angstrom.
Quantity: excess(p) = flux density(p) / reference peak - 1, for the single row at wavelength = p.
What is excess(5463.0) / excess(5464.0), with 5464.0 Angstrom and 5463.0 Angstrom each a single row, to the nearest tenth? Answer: 1.1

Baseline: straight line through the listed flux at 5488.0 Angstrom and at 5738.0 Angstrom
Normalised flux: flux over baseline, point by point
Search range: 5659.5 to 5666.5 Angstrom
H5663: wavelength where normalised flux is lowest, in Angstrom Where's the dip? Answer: 5660.0 Angstrom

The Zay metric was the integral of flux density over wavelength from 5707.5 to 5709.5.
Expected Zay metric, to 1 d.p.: 26.0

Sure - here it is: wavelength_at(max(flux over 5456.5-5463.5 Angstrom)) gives 5458.0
